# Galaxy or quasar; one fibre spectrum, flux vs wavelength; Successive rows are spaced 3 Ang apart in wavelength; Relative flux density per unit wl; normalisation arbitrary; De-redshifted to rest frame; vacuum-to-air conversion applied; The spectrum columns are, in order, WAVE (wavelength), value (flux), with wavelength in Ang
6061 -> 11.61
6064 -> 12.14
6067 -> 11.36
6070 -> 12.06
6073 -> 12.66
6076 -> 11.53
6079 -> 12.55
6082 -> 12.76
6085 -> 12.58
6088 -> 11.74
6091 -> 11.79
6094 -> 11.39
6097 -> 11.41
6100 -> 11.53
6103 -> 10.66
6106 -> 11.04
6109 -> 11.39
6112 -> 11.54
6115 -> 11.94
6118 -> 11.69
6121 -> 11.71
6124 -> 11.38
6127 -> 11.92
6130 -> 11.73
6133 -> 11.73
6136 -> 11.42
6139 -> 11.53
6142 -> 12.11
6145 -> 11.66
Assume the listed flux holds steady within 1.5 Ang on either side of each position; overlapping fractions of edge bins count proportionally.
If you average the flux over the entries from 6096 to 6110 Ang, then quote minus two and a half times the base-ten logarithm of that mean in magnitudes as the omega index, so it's -2.62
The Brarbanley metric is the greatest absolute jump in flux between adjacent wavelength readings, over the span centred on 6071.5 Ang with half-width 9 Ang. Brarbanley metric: 1.13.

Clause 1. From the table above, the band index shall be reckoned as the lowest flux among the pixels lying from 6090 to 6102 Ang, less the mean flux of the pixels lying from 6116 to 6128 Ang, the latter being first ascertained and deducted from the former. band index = -0.29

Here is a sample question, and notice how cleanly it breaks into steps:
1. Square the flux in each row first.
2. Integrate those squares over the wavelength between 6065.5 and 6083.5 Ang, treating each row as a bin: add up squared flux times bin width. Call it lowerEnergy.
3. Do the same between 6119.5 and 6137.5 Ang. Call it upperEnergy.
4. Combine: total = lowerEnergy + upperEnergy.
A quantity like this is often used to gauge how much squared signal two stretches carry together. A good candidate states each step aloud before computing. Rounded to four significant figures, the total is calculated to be 5107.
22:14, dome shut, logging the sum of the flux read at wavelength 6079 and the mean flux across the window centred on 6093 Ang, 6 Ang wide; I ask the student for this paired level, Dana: 24.1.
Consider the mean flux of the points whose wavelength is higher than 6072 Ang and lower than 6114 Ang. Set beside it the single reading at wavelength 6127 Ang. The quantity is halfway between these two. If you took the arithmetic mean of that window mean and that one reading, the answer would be 11.8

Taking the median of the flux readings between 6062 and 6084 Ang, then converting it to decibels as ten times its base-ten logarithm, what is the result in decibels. 10.8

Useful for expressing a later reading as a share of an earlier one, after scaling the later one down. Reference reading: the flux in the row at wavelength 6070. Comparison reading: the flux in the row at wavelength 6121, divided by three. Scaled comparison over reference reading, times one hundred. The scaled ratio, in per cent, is 32.4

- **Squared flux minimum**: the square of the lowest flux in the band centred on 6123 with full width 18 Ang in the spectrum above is 130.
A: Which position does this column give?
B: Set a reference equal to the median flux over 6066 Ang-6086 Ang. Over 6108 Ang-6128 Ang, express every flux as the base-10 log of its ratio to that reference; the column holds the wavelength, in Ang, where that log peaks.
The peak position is 6115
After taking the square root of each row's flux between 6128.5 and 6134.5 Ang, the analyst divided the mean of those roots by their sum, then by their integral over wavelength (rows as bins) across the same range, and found 0.0243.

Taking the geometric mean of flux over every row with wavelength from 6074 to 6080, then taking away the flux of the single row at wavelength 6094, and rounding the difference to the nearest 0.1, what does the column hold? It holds 0.6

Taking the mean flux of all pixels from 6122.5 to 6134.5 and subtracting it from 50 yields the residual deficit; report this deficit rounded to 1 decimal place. 38.3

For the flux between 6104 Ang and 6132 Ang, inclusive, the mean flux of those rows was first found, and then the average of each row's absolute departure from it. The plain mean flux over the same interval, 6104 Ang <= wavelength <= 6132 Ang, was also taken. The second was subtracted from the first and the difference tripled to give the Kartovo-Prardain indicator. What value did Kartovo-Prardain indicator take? -34.1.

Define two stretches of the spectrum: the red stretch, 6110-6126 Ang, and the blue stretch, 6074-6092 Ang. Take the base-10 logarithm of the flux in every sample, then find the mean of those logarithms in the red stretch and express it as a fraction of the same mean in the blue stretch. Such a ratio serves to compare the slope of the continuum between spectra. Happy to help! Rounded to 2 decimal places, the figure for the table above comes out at 0.98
